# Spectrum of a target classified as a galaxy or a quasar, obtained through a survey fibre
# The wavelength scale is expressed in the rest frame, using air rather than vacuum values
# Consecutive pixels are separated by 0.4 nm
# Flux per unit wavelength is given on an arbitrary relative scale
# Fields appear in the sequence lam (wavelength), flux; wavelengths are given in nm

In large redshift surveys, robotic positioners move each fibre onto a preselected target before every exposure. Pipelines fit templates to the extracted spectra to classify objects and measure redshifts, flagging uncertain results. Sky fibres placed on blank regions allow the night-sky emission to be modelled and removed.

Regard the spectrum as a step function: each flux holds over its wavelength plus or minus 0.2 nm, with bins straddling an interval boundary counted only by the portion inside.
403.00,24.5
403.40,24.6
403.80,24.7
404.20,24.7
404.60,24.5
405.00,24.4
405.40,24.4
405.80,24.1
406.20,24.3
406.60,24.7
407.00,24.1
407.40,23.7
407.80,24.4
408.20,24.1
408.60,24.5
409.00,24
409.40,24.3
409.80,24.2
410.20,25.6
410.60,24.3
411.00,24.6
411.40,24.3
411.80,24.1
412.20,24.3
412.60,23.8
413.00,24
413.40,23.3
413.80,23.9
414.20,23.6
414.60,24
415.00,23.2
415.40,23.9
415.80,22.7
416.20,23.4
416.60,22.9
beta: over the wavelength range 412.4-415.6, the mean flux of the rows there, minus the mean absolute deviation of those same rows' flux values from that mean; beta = 23.5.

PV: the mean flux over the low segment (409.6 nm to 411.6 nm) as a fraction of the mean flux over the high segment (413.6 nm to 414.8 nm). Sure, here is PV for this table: 1.03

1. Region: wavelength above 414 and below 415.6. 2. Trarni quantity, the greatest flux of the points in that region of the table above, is 24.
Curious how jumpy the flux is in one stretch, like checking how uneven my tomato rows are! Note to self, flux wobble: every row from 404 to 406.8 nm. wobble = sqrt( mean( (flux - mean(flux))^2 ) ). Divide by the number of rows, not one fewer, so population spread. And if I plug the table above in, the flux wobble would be 0.20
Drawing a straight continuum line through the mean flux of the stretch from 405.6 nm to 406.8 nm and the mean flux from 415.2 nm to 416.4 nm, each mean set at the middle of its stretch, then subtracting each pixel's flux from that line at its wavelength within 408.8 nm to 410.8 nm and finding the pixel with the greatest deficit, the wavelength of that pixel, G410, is 409.00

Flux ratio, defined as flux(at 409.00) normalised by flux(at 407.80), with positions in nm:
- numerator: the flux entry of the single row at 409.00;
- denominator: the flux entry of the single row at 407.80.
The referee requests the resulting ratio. 0.98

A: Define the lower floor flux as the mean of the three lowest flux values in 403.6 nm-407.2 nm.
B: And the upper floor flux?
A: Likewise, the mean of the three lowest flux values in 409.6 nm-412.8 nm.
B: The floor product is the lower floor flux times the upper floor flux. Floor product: 581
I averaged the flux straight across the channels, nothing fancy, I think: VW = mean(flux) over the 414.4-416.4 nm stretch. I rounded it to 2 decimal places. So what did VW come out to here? 23.44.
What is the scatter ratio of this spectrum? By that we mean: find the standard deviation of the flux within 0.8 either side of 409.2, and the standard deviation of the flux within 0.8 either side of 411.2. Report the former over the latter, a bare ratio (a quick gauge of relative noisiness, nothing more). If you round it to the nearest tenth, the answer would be 1.0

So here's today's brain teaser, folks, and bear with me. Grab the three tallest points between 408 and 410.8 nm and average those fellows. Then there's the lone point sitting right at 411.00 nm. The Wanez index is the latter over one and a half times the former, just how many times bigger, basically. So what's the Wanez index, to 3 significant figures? 0.661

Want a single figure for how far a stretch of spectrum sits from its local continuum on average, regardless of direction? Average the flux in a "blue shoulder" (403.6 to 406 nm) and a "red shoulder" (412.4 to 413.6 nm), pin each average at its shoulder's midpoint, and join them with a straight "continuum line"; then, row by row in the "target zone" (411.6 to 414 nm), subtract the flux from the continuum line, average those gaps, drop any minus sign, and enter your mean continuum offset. 0.18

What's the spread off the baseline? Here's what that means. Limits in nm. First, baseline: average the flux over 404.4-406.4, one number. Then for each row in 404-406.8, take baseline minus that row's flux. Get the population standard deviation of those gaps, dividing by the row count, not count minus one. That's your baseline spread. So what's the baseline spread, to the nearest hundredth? 0.20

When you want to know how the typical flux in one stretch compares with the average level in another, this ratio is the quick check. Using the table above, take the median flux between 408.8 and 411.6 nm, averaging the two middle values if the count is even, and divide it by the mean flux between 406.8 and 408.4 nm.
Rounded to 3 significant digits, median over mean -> 1.01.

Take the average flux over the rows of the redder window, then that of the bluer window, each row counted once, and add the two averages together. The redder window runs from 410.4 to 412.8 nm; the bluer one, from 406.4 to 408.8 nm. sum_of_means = 48.5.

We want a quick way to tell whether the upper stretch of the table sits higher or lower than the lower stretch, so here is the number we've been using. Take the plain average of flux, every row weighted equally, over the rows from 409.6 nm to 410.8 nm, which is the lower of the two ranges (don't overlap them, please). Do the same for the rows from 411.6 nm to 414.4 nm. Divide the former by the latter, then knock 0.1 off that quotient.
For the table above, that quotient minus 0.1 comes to 0.935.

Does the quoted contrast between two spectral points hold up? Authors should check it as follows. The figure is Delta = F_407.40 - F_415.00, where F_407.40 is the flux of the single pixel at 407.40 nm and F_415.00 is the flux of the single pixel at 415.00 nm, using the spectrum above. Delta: 0.5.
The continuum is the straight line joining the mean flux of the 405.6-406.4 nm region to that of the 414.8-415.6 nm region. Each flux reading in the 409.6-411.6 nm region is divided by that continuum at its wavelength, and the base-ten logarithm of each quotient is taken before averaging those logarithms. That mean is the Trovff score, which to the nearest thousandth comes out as 0.013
